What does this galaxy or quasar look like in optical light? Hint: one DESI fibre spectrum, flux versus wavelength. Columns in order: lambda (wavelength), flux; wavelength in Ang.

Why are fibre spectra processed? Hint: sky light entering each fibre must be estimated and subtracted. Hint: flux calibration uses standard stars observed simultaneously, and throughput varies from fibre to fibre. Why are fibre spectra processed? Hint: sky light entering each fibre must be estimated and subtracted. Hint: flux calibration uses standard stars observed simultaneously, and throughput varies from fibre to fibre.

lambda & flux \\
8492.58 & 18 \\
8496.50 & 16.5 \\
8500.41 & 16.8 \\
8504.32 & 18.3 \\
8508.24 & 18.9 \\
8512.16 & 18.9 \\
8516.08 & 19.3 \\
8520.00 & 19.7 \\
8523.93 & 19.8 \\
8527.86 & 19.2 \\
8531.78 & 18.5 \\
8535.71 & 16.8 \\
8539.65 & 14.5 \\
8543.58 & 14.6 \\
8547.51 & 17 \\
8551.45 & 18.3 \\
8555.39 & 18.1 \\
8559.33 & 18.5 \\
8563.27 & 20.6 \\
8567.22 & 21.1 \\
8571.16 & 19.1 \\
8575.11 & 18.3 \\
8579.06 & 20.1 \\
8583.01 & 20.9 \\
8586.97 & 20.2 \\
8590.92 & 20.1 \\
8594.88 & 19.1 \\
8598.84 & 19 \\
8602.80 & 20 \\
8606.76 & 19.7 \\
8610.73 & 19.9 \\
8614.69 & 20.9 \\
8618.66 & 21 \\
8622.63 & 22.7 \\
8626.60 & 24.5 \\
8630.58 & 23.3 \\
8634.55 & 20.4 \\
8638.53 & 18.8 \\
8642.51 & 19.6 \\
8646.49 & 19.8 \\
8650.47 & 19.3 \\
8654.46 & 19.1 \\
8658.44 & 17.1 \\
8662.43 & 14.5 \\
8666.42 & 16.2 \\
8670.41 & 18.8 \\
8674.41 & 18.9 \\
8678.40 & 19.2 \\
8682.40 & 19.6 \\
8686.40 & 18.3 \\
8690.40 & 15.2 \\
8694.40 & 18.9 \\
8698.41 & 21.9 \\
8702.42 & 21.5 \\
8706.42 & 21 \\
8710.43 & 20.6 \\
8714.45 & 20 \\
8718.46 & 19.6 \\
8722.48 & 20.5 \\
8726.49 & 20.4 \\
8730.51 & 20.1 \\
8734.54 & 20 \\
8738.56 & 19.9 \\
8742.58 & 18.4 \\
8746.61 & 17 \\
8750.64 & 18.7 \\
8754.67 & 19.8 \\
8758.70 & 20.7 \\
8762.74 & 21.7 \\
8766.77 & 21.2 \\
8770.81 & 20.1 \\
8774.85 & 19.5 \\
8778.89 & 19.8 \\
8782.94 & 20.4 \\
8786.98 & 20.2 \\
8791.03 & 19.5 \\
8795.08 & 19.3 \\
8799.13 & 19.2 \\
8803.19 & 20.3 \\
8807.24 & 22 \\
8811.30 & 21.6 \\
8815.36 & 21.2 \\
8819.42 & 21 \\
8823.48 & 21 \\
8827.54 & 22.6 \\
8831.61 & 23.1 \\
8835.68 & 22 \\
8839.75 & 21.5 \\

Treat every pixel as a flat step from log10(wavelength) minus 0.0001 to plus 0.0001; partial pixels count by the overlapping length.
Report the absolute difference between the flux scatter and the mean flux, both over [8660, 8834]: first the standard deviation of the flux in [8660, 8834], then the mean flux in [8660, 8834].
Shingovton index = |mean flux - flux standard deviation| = 18.1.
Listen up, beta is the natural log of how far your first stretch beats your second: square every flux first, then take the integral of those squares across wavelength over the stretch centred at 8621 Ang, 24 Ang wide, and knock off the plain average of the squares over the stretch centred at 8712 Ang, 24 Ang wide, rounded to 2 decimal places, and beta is 9.33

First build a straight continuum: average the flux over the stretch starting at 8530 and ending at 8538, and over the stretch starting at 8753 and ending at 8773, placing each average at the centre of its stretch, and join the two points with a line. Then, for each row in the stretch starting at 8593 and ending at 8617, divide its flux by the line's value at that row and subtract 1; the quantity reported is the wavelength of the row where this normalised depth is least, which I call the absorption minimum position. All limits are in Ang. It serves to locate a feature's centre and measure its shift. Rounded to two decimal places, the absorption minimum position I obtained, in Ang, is 8598.84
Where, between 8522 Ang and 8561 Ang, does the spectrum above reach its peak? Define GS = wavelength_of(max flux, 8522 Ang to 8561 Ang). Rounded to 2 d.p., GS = 8523.93 Ang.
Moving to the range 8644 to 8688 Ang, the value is 8646.49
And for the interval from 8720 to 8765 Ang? 8762.74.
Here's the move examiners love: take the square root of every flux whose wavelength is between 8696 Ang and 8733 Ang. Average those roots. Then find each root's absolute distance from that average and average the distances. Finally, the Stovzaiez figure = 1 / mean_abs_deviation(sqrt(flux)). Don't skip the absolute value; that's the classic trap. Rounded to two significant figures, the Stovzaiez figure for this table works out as 16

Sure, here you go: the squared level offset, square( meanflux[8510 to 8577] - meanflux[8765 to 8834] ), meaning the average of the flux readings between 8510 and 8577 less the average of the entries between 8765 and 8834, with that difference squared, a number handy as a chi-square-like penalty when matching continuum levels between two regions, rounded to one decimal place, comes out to 5.5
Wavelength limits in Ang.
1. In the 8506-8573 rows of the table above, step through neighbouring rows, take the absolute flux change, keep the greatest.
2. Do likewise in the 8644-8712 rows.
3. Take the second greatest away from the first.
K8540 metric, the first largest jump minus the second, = -1.3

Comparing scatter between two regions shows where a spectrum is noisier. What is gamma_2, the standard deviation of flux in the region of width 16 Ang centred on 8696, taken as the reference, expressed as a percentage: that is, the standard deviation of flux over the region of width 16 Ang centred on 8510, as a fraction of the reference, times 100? 13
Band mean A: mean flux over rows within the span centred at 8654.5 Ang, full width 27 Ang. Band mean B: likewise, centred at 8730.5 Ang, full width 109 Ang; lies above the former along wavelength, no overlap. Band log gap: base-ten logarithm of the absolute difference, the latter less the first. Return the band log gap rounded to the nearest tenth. 0.3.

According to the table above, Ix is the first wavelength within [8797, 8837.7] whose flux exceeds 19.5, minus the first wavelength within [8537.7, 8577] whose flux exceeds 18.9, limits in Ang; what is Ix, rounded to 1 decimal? 239.9 Ang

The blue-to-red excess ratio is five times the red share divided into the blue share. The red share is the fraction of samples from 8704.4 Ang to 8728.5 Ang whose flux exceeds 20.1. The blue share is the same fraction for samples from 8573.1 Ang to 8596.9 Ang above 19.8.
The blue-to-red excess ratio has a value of 5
